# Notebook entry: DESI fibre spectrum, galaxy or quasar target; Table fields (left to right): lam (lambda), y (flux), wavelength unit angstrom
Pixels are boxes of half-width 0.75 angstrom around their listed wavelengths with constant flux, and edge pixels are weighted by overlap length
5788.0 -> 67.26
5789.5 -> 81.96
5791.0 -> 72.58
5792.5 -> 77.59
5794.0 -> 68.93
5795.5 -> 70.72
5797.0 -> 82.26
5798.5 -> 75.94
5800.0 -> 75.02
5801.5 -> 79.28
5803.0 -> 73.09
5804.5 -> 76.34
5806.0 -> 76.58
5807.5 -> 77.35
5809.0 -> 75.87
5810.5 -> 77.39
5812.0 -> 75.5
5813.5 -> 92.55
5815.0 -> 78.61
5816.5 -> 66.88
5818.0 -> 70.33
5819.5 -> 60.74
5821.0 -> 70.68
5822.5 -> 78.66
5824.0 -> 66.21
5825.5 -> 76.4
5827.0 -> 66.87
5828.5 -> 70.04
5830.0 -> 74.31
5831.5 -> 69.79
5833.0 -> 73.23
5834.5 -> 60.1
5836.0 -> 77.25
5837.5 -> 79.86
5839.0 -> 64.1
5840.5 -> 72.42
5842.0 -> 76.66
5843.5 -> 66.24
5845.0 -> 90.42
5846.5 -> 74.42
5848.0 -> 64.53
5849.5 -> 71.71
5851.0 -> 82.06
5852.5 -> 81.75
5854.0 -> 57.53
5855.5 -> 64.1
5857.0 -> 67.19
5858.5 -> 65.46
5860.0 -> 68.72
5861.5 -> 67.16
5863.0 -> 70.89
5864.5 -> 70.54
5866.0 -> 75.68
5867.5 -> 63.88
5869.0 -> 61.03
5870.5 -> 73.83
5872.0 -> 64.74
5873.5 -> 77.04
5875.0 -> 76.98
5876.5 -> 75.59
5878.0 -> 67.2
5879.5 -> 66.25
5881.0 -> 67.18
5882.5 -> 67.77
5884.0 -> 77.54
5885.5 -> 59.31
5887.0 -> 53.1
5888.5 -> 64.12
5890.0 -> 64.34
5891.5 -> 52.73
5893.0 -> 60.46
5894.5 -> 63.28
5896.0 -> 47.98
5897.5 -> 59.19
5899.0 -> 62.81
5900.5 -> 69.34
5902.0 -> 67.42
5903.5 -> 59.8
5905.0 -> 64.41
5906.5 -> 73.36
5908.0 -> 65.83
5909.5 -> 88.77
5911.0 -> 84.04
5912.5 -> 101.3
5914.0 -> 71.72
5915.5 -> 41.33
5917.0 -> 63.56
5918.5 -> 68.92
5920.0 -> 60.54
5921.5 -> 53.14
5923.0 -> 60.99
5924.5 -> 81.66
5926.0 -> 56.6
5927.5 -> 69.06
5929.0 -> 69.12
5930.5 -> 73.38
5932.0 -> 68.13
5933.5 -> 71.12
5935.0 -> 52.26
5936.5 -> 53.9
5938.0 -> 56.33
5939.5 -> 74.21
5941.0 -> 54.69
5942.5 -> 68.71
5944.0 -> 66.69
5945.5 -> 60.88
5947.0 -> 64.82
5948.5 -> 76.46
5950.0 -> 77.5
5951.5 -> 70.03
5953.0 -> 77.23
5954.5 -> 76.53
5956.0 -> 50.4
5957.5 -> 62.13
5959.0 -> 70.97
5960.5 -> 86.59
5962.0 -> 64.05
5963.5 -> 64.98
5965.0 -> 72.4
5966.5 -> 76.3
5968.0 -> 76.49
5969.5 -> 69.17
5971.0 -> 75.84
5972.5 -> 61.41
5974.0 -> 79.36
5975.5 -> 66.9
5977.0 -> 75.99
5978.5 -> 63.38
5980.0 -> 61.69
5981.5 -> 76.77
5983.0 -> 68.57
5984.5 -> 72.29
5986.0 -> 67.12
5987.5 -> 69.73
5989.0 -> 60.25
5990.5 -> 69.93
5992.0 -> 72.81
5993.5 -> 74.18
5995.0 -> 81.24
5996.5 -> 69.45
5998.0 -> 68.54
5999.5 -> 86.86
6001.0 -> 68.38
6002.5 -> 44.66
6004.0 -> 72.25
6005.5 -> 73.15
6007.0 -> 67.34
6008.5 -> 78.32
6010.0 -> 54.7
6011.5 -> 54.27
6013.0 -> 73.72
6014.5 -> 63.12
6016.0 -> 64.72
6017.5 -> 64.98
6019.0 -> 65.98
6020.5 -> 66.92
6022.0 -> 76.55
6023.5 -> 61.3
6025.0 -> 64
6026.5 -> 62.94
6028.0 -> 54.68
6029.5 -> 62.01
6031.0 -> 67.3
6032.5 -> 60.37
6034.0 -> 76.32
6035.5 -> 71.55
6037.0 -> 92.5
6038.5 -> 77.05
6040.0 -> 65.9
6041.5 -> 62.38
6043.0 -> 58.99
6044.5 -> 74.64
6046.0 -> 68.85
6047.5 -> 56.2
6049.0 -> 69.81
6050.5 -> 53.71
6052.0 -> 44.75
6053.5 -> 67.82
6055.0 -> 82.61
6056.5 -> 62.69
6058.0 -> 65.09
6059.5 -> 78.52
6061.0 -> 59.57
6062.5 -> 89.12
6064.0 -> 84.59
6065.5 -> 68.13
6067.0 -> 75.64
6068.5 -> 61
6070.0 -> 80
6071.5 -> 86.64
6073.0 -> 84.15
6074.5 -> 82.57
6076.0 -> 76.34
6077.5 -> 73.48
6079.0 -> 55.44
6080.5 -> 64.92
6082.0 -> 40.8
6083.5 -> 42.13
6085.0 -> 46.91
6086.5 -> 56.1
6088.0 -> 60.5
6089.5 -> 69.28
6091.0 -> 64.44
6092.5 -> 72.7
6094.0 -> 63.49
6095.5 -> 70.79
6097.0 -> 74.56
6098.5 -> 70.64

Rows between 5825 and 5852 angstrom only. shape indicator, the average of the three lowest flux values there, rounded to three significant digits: 62.9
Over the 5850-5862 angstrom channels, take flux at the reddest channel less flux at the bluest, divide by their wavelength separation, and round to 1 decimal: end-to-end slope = -1.4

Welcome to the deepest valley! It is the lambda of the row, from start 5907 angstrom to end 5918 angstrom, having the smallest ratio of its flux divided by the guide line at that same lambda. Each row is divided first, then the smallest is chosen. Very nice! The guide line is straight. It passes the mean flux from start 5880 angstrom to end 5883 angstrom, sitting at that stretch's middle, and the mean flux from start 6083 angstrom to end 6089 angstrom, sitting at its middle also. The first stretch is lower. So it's 5915.5 angstrom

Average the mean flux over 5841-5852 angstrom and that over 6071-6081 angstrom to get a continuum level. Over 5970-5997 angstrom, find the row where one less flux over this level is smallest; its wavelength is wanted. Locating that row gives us 5995.0 angstrom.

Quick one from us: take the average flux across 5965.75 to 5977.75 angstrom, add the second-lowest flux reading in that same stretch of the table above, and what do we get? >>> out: 140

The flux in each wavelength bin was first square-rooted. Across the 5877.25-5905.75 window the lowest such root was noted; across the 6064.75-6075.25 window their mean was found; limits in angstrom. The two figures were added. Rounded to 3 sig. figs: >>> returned 15.7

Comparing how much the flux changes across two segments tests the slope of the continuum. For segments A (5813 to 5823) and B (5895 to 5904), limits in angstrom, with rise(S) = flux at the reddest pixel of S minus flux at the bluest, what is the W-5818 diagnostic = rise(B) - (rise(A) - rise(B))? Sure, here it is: 38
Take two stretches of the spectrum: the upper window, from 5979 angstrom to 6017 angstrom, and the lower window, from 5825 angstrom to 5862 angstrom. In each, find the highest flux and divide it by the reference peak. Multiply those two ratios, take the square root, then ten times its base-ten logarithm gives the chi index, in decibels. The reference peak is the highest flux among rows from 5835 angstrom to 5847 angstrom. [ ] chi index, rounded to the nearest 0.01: -0.09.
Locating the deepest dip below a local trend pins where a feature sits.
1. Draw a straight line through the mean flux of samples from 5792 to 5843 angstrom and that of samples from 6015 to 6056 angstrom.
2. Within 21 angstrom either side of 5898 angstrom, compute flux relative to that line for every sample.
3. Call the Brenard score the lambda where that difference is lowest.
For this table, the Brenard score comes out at 5915.5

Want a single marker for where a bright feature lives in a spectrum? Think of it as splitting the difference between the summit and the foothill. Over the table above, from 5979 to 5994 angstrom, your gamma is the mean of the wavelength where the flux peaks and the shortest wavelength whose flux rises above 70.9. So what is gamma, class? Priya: 5981.5 angstrom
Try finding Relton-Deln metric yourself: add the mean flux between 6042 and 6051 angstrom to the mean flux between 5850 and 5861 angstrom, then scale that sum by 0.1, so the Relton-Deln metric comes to 13.3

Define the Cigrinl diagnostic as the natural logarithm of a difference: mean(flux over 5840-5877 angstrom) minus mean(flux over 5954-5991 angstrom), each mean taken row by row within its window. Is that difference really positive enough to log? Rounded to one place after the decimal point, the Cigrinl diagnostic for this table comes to 0.5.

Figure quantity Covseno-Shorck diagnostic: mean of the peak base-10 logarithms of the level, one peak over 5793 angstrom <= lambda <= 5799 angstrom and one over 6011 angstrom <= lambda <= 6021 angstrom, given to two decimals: 1.89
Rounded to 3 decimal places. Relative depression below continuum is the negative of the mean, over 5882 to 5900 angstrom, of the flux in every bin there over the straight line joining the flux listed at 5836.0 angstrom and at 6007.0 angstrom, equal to -0.824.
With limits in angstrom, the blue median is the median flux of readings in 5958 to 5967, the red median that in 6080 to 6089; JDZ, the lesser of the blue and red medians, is 52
